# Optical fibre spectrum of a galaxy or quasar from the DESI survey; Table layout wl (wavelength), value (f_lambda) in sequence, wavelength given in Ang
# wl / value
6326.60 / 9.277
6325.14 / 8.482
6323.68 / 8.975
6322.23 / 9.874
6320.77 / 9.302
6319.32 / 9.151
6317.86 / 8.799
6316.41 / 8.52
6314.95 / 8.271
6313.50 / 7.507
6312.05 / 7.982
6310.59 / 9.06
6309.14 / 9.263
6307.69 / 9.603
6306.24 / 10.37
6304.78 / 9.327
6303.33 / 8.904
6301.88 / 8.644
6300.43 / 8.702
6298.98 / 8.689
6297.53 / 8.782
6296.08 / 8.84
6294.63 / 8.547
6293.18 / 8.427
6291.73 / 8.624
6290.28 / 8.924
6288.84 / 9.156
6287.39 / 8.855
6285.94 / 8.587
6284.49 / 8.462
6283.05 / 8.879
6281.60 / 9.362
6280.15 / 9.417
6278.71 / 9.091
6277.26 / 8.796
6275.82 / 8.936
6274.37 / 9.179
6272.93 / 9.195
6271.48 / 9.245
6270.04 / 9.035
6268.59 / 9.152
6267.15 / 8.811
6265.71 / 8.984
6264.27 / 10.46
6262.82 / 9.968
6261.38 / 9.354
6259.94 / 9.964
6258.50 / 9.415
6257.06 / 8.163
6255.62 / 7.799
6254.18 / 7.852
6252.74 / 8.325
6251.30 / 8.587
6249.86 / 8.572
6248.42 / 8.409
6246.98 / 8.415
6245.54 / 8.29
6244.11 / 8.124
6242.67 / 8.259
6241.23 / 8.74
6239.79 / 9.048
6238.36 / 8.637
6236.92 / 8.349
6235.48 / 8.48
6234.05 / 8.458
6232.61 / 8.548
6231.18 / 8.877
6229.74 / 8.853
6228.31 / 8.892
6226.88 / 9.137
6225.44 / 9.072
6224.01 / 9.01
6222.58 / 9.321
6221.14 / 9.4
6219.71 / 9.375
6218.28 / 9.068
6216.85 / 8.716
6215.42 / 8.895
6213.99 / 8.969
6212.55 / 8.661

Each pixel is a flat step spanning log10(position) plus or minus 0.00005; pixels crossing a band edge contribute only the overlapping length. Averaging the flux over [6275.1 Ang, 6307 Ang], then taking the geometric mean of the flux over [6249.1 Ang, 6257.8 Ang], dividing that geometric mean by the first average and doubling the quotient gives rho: 1.84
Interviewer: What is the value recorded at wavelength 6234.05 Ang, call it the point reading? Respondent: 8.458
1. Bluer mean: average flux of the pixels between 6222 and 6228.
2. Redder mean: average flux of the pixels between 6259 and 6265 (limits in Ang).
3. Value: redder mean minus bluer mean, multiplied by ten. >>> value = 8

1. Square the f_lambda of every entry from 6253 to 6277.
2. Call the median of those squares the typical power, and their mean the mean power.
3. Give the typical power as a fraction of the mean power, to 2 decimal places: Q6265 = 1.01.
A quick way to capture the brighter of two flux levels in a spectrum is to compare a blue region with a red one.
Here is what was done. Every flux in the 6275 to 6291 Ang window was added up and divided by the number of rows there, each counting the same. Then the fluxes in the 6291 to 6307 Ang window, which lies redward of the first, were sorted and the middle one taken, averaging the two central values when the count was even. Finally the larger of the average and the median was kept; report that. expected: 8.95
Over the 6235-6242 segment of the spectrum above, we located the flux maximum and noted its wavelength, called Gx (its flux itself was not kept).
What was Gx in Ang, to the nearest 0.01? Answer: 6239.79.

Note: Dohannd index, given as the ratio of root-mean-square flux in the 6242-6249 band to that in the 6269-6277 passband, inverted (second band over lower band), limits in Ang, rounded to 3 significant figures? 1.10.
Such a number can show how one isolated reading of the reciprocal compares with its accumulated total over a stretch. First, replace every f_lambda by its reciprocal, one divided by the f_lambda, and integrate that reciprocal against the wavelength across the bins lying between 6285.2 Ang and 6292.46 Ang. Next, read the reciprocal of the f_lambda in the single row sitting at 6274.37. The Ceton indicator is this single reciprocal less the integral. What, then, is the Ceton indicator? -0.71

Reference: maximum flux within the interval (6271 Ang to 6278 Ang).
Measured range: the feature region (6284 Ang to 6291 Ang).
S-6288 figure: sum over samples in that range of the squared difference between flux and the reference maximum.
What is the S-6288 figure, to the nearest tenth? 1.3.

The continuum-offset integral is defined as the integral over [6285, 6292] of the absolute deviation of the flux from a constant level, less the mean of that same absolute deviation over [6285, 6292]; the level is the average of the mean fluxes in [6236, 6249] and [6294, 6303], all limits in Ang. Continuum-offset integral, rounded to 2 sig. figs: 1.5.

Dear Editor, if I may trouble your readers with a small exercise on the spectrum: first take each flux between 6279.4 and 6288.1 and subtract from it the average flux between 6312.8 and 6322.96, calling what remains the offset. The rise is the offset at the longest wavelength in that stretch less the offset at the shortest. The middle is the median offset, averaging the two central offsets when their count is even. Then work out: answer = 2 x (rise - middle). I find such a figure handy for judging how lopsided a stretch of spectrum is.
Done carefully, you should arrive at -1.3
